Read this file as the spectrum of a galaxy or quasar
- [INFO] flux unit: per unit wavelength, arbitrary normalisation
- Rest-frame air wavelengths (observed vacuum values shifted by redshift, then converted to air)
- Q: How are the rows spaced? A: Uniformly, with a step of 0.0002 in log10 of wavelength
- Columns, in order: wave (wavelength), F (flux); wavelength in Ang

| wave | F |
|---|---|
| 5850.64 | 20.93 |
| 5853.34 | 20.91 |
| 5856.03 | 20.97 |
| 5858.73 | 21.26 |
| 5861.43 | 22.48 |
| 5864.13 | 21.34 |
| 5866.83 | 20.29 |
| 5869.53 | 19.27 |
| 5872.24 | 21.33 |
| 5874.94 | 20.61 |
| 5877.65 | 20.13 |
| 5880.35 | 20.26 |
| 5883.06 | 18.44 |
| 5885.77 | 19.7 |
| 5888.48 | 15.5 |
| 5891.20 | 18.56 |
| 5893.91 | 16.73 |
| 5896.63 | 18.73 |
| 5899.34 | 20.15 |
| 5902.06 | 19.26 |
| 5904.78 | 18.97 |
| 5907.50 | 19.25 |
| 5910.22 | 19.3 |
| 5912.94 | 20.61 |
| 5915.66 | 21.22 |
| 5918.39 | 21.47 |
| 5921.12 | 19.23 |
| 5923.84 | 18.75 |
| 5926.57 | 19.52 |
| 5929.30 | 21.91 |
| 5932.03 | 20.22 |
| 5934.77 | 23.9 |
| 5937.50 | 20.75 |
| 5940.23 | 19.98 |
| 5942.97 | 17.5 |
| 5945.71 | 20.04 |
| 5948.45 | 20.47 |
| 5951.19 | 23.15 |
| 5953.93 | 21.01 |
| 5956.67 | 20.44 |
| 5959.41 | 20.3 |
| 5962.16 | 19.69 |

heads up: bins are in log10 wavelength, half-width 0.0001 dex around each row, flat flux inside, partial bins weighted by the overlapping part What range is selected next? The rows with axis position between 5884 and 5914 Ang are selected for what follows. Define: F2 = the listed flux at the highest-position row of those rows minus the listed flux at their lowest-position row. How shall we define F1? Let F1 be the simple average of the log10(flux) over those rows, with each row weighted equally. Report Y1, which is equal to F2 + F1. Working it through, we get 2.2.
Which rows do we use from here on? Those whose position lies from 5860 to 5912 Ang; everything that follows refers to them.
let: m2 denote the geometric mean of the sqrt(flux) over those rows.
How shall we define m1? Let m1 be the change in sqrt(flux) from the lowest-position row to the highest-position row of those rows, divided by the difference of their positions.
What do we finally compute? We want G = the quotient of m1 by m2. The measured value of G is -0.0016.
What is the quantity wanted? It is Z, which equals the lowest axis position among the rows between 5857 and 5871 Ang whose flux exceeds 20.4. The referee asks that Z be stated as 5858.73 Ang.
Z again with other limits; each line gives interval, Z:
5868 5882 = 5872.24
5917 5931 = 5918.39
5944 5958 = 5948.45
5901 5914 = 5912.94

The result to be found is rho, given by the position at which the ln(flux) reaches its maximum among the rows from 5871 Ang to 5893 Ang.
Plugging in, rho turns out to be 5872.24 Ang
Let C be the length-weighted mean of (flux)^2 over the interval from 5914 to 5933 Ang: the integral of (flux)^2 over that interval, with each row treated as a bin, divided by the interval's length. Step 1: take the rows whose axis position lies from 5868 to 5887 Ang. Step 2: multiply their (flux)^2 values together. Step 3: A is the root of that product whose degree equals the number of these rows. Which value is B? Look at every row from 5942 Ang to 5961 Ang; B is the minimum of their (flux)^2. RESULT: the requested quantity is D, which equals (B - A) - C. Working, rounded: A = 398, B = 306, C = 415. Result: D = -506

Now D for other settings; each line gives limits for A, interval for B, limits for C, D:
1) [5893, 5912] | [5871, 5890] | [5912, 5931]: -533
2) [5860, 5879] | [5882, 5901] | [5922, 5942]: -618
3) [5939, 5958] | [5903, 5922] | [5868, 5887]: -452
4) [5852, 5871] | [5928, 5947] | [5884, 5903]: -470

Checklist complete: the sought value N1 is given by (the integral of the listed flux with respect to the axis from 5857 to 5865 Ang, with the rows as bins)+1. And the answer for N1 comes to 174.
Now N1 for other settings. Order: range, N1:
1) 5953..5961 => 165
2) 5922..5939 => 355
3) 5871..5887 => 322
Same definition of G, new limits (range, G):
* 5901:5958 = 0.0005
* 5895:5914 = 0.0029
